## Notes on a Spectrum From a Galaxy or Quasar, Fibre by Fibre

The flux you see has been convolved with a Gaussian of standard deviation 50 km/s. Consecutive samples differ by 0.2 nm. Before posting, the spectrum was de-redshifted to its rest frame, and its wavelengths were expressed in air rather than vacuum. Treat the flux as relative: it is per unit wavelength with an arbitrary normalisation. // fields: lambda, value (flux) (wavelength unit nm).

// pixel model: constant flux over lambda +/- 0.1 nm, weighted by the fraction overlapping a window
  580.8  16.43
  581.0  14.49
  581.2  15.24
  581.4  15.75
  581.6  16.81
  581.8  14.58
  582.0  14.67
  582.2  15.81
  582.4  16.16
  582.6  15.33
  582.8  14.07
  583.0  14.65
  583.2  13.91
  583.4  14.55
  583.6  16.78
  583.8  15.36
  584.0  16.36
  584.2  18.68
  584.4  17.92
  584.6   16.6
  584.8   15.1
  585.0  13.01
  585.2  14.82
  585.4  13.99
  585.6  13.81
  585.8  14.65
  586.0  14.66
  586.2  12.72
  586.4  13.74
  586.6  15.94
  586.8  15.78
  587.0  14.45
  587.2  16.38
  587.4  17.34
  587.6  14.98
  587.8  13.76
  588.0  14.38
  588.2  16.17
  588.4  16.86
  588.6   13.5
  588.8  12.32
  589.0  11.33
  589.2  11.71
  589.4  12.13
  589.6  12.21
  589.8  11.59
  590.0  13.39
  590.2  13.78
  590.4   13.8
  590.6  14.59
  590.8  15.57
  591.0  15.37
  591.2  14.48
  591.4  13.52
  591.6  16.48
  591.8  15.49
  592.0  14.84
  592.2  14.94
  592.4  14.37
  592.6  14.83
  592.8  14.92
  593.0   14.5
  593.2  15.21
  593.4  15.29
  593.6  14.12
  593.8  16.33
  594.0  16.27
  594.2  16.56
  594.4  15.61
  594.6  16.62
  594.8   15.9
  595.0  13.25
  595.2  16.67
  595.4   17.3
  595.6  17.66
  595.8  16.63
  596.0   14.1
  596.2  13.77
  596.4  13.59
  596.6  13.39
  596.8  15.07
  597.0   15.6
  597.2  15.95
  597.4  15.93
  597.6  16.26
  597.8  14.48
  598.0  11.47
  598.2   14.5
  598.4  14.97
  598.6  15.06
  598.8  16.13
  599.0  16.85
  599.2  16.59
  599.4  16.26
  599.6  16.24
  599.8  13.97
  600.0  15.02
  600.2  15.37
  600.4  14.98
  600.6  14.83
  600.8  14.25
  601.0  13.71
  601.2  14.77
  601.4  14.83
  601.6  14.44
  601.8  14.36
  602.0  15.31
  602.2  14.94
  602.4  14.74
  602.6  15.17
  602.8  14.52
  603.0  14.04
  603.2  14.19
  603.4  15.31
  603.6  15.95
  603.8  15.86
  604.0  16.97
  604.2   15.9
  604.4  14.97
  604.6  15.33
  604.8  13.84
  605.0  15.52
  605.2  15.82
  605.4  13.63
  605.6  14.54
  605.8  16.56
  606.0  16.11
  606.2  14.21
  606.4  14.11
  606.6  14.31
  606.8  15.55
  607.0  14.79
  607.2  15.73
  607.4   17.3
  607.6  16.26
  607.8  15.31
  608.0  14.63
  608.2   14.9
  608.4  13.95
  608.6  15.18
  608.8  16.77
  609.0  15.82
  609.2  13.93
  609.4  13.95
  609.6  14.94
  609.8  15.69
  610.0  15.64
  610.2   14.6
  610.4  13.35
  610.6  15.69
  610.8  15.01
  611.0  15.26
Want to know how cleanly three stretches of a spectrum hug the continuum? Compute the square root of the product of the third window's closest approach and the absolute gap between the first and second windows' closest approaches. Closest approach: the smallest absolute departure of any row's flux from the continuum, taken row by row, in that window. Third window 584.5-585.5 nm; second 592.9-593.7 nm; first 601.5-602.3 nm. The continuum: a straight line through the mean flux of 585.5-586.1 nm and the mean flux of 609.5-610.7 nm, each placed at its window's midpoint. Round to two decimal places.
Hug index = 0.19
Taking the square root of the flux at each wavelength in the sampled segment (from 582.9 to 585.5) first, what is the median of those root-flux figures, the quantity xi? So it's 3.89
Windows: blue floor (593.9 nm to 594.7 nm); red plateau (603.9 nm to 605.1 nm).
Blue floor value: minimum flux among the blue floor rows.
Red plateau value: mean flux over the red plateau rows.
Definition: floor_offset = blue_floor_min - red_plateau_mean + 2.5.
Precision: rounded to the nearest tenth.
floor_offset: 2.7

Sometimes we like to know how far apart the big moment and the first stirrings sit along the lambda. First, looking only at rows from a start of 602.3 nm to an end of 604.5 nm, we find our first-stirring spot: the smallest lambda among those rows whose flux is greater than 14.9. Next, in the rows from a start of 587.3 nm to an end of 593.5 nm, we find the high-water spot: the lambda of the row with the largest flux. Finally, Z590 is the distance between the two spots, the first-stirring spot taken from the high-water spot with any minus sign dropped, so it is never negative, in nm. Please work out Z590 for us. 15.20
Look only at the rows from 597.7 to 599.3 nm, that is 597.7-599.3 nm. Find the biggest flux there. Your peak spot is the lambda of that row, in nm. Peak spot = 599.0 nm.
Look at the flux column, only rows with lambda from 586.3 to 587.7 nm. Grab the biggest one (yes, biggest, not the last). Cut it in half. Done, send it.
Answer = 8.7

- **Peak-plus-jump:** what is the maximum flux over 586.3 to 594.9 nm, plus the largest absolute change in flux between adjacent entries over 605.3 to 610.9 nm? 19.7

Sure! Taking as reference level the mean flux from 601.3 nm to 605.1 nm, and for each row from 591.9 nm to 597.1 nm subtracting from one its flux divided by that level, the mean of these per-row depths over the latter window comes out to -0.015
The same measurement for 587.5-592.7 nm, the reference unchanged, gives 0.064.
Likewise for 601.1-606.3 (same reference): -0.001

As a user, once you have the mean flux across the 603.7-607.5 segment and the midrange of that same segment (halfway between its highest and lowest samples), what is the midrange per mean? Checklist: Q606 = 1.010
